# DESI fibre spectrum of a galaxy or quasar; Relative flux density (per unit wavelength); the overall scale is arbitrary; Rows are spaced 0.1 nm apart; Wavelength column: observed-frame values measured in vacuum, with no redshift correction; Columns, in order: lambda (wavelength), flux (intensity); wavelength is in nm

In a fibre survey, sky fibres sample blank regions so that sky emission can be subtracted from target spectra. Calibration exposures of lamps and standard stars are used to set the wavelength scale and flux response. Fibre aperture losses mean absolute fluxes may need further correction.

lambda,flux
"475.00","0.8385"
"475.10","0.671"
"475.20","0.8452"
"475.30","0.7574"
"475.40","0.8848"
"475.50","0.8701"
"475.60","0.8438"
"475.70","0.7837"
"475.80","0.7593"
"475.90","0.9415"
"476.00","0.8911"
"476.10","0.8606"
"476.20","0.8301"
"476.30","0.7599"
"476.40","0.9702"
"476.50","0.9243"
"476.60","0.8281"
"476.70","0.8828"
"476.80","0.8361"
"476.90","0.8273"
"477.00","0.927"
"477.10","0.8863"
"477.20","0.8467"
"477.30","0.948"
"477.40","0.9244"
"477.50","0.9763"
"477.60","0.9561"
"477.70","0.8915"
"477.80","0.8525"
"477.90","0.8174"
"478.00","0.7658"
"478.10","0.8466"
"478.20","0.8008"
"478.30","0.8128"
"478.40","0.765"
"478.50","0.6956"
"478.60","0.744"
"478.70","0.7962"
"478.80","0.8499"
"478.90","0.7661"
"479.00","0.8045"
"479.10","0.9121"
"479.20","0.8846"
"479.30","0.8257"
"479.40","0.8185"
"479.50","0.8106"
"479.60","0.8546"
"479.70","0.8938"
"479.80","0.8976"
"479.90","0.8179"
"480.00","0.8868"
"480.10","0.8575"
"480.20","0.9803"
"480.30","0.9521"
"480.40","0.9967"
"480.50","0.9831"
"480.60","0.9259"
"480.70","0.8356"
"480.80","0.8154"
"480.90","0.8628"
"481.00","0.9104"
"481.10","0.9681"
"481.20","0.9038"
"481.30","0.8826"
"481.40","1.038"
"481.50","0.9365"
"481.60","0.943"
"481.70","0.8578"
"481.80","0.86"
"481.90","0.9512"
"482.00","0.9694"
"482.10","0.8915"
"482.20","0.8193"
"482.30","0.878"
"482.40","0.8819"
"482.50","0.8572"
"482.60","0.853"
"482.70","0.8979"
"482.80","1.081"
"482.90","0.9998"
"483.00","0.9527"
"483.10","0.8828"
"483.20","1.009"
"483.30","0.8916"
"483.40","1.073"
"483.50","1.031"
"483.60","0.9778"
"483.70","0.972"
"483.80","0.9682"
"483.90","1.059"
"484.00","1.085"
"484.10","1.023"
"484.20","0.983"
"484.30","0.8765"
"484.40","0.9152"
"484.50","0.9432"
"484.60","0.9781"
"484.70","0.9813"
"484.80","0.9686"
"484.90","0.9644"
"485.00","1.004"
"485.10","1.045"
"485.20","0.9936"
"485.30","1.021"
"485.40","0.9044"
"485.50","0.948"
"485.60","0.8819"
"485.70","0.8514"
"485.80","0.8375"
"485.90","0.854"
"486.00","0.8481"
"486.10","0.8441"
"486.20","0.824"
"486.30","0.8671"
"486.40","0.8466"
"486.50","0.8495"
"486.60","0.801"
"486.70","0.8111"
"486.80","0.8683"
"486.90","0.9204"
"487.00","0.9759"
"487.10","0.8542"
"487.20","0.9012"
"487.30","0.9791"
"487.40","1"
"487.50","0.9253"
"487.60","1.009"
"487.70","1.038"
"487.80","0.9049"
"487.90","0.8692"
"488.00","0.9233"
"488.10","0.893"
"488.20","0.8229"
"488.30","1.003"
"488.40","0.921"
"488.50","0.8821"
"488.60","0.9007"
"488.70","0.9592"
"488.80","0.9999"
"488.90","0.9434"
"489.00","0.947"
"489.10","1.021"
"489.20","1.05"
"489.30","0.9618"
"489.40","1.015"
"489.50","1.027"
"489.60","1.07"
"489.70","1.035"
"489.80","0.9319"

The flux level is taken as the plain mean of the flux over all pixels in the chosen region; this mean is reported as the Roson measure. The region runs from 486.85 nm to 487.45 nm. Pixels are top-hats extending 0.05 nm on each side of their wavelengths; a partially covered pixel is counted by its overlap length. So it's 0.938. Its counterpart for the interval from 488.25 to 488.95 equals 0.944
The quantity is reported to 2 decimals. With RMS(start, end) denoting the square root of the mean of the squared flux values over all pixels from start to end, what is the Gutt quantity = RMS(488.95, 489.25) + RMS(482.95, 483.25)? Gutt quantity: 1.96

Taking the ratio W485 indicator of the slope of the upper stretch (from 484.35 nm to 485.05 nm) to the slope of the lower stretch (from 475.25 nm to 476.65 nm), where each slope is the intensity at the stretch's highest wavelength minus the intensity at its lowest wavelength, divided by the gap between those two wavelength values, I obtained 2.7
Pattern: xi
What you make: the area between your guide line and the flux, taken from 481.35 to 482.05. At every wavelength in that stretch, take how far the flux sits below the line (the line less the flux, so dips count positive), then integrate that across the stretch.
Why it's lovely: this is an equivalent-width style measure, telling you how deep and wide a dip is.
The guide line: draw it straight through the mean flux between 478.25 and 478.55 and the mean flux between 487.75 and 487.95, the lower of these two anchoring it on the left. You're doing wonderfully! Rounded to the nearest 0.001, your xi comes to -0.094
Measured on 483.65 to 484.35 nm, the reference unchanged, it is -0.113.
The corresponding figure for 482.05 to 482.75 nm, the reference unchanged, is -0.039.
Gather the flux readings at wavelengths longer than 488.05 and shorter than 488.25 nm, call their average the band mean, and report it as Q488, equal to 0.86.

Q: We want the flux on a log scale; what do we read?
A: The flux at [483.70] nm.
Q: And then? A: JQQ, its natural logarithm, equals -0.03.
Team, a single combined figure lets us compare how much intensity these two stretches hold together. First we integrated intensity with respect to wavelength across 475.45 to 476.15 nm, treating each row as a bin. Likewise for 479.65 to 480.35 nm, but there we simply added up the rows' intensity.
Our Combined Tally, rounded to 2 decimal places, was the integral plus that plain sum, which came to 6.88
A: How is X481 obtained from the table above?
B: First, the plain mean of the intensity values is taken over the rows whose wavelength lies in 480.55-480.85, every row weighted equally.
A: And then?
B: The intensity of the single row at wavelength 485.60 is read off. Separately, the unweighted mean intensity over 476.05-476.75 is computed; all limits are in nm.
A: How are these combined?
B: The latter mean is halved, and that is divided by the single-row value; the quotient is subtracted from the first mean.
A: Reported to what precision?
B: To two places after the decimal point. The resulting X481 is 0.37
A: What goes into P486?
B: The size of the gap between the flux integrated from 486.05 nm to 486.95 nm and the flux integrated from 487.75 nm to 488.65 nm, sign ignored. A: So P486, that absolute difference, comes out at 0.049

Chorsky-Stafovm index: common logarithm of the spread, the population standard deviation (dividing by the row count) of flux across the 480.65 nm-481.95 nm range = -1.23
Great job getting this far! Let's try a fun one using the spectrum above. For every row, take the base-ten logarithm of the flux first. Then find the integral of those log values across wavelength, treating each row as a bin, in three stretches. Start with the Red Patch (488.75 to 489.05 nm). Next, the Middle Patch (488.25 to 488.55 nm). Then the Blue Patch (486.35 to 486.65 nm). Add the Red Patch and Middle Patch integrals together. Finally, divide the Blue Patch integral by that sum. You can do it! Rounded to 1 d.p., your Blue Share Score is 1.7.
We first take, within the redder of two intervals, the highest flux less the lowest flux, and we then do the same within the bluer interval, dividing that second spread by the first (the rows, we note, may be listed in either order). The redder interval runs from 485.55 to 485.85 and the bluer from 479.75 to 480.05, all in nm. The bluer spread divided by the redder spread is 1.8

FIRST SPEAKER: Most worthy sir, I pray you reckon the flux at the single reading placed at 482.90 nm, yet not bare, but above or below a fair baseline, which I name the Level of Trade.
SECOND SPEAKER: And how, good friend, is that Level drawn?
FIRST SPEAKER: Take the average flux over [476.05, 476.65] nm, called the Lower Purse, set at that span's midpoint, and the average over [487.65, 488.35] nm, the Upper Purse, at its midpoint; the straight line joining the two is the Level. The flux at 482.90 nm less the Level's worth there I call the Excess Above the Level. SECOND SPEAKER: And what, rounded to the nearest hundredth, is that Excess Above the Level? 0.10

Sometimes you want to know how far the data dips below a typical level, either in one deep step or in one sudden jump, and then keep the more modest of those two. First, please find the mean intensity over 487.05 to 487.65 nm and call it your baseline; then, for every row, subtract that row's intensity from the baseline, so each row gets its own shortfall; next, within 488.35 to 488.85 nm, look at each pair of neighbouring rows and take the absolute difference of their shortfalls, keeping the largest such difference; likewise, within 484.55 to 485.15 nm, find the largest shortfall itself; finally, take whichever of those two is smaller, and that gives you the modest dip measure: -0.02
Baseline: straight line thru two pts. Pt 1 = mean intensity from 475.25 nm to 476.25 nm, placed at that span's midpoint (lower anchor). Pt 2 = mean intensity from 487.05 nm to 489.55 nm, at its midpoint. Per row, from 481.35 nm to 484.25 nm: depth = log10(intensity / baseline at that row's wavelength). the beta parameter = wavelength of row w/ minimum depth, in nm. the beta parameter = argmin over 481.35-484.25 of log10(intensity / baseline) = 482.20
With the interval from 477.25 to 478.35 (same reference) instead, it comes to 478.00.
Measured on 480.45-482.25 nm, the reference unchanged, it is 482.20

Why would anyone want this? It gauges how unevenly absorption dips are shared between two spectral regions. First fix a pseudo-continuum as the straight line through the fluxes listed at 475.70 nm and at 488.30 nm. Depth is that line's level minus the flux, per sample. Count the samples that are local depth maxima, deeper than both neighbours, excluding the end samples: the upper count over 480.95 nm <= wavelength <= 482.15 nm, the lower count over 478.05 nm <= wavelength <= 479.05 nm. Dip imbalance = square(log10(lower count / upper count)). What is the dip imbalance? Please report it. 0.00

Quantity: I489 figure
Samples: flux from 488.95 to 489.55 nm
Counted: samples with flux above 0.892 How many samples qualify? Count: 6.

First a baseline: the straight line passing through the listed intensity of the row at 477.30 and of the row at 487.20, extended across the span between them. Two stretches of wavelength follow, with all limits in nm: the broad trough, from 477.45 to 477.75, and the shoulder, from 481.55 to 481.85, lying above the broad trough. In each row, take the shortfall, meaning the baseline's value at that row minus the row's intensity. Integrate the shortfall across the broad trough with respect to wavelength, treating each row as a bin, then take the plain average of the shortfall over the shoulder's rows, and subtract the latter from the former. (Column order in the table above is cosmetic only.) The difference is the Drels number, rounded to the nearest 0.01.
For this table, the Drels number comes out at -0.04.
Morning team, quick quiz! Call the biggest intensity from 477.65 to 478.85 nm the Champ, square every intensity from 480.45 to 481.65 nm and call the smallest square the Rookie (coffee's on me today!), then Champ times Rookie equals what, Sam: 0.59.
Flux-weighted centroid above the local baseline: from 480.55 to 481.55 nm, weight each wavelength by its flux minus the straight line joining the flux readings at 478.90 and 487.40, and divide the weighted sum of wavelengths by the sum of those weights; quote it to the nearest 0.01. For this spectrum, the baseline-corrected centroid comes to 481.15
